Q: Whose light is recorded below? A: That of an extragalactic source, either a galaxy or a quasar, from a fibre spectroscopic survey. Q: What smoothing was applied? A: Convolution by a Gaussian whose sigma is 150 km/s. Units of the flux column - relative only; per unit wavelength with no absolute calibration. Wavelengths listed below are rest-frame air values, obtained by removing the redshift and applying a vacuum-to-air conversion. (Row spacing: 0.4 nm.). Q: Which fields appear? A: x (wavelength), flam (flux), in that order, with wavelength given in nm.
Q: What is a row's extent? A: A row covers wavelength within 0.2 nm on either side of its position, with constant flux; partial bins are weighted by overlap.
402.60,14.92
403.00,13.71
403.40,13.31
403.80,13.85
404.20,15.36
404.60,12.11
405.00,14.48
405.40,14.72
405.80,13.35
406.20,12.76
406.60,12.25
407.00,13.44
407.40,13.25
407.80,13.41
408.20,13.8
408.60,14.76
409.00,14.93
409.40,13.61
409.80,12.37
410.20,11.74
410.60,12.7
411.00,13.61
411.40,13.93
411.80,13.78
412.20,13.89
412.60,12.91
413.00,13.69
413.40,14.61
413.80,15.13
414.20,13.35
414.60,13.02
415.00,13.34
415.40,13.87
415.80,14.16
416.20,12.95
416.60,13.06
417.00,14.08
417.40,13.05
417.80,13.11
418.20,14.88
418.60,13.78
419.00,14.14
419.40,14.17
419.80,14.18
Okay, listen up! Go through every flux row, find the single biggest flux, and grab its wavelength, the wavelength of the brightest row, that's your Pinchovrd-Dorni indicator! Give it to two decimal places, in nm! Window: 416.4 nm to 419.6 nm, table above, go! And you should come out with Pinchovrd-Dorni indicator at 418.20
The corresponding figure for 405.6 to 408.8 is 408.60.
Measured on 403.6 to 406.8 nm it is 404.20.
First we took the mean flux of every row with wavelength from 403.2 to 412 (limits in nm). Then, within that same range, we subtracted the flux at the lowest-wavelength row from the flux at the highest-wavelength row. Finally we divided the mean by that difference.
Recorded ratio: 29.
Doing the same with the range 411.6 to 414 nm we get 10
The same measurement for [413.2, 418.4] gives 51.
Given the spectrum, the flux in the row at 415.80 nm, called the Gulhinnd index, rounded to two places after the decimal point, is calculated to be 14.16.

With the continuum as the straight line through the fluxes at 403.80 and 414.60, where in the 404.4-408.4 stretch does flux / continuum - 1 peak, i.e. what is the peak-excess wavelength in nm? 405.40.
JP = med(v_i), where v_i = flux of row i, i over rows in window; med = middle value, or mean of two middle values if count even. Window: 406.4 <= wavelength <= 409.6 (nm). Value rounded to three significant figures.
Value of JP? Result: 13.5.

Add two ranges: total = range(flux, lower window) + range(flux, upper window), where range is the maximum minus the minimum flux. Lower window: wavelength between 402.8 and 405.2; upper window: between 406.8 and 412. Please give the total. 6.4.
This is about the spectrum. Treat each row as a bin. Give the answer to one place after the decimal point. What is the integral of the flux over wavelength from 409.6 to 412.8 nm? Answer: 42.0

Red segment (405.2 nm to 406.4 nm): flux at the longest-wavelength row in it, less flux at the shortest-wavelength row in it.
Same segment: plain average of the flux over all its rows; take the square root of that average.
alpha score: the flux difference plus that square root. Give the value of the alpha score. 1.7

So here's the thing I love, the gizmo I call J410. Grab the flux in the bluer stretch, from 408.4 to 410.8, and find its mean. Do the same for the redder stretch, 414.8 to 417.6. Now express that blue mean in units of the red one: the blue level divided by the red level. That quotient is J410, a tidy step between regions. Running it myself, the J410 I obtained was 0.989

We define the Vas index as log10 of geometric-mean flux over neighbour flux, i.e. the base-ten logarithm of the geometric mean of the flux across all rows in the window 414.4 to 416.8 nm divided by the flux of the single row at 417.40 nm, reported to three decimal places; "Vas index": 0.011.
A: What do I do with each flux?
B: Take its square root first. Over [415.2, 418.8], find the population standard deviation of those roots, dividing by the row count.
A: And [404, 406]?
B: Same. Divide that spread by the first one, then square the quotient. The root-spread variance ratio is 3.4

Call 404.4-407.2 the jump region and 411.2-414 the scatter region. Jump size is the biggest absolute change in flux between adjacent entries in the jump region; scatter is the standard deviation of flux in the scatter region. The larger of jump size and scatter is 2.37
